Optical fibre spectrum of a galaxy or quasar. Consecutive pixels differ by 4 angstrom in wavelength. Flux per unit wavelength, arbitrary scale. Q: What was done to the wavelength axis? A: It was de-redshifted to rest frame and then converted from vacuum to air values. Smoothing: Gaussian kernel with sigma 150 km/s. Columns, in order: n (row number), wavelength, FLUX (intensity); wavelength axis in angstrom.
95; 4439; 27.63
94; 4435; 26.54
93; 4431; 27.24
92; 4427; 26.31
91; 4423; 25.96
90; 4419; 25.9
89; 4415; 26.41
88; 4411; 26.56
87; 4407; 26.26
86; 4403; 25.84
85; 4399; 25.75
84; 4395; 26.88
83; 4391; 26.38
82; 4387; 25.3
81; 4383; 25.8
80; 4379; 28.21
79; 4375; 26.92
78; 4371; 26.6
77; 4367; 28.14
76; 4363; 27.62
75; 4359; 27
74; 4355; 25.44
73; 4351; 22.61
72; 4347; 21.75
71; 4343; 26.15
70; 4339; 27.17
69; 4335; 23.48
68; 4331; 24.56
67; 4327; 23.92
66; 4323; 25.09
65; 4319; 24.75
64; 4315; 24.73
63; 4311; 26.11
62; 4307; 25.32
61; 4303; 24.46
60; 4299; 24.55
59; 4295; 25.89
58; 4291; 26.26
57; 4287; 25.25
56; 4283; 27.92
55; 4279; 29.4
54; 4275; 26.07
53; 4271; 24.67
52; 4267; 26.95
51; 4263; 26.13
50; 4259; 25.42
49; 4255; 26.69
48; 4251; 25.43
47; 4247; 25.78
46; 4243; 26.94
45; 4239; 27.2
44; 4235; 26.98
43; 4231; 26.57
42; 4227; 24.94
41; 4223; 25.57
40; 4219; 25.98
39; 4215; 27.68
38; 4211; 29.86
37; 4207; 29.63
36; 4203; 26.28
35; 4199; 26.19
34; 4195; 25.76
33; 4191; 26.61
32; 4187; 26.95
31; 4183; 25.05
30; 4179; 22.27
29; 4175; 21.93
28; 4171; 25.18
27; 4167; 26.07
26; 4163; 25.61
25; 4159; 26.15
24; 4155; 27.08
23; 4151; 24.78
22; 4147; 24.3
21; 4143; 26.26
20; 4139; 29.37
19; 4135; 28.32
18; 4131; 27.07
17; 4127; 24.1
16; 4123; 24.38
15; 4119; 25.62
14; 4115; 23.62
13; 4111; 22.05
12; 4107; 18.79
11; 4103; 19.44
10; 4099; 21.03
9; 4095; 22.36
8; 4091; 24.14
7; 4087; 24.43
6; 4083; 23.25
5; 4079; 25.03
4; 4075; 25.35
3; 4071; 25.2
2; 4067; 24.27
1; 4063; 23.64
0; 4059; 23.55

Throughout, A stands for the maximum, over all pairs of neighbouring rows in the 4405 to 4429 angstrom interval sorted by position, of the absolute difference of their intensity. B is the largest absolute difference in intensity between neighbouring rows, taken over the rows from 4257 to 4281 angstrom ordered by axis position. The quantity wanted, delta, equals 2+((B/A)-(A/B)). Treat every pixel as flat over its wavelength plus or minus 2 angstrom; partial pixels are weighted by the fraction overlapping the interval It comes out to 8.4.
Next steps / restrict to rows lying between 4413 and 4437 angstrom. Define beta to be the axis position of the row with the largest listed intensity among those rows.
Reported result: 4431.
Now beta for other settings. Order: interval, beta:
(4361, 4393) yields 4379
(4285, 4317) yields 4291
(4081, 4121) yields 4119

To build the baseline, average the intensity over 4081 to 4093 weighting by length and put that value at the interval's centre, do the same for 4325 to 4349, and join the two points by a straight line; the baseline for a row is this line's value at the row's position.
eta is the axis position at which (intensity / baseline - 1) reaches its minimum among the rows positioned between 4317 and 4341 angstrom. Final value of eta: 4335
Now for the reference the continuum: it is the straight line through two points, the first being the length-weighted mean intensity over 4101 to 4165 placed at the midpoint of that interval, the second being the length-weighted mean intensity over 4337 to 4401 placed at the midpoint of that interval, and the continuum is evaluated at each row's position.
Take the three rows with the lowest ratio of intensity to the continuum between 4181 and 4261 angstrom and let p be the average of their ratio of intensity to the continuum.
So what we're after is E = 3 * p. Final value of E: 2.98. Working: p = 0.99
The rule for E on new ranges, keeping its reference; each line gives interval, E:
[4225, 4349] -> 2.67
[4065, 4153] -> 2.40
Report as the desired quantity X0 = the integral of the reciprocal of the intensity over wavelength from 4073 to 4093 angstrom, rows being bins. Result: 0.82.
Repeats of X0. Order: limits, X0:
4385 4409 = 0.92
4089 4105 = 0.74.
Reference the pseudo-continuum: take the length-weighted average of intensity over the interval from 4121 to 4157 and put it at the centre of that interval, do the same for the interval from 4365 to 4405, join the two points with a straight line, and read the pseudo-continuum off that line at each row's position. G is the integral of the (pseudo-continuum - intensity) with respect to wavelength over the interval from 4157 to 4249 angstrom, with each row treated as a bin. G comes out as 14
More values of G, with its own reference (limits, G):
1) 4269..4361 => 105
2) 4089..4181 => 169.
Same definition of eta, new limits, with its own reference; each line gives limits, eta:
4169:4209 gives 4175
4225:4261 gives 4227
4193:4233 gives 4227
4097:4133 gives 4107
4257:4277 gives 4271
